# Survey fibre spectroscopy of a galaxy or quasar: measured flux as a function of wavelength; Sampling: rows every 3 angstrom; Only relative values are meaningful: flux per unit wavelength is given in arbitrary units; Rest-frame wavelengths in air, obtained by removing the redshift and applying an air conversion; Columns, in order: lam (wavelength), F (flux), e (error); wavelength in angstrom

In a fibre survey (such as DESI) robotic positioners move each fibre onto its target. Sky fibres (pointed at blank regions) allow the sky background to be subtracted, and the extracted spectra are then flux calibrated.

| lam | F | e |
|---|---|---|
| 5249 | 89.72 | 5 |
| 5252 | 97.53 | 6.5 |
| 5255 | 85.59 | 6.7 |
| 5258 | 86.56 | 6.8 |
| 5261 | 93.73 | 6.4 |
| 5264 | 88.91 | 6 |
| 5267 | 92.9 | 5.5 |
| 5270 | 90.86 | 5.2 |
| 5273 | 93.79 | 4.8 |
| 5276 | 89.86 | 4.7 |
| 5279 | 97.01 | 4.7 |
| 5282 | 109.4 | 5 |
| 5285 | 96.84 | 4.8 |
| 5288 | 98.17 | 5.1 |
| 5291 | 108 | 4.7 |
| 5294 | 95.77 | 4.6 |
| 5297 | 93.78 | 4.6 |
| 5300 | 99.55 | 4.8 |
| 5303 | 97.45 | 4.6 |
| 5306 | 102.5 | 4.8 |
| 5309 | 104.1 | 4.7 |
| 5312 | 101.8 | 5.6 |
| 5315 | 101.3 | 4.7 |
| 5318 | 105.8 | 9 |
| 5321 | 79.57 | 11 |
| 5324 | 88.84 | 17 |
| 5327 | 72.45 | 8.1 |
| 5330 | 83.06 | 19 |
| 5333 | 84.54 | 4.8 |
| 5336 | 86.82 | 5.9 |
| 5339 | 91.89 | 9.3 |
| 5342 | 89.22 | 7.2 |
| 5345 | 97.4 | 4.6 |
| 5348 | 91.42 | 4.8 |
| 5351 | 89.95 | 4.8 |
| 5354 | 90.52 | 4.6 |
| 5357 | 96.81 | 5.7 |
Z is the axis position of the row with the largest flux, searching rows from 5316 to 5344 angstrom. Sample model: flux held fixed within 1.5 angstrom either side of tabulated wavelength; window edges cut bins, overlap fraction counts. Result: 5318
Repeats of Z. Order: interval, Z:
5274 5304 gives 5282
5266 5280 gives 5279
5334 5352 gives 5345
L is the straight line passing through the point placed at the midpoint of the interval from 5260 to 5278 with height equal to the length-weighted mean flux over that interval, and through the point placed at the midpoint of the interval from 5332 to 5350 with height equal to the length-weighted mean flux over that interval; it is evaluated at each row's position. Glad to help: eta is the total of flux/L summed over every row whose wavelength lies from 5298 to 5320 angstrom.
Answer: 7.8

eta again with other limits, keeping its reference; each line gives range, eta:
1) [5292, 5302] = 3.2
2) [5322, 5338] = 4.6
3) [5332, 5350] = 6.0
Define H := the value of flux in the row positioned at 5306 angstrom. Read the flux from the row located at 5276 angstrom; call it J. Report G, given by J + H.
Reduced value 192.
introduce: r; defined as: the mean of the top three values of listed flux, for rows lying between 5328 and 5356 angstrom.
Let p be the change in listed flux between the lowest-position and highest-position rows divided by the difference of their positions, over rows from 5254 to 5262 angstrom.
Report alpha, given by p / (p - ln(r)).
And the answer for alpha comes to -0.426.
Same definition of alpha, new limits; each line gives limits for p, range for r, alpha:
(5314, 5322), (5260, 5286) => 0.440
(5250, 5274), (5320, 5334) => 0.038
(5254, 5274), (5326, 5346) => -0.112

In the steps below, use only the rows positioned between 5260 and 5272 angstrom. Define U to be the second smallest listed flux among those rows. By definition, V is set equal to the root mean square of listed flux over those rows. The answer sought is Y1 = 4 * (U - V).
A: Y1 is -3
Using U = 90.86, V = 92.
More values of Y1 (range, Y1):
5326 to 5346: -15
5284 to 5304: -11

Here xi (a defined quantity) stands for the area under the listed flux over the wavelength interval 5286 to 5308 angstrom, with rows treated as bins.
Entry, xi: 2186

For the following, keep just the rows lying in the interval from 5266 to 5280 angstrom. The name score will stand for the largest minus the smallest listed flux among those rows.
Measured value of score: 7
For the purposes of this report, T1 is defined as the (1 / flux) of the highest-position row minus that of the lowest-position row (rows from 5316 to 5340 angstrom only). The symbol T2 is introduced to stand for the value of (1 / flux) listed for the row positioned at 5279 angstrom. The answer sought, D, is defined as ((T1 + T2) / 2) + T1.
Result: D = 0.0073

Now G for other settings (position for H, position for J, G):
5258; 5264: 175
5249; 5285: 187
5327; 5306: 175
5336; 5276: 177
